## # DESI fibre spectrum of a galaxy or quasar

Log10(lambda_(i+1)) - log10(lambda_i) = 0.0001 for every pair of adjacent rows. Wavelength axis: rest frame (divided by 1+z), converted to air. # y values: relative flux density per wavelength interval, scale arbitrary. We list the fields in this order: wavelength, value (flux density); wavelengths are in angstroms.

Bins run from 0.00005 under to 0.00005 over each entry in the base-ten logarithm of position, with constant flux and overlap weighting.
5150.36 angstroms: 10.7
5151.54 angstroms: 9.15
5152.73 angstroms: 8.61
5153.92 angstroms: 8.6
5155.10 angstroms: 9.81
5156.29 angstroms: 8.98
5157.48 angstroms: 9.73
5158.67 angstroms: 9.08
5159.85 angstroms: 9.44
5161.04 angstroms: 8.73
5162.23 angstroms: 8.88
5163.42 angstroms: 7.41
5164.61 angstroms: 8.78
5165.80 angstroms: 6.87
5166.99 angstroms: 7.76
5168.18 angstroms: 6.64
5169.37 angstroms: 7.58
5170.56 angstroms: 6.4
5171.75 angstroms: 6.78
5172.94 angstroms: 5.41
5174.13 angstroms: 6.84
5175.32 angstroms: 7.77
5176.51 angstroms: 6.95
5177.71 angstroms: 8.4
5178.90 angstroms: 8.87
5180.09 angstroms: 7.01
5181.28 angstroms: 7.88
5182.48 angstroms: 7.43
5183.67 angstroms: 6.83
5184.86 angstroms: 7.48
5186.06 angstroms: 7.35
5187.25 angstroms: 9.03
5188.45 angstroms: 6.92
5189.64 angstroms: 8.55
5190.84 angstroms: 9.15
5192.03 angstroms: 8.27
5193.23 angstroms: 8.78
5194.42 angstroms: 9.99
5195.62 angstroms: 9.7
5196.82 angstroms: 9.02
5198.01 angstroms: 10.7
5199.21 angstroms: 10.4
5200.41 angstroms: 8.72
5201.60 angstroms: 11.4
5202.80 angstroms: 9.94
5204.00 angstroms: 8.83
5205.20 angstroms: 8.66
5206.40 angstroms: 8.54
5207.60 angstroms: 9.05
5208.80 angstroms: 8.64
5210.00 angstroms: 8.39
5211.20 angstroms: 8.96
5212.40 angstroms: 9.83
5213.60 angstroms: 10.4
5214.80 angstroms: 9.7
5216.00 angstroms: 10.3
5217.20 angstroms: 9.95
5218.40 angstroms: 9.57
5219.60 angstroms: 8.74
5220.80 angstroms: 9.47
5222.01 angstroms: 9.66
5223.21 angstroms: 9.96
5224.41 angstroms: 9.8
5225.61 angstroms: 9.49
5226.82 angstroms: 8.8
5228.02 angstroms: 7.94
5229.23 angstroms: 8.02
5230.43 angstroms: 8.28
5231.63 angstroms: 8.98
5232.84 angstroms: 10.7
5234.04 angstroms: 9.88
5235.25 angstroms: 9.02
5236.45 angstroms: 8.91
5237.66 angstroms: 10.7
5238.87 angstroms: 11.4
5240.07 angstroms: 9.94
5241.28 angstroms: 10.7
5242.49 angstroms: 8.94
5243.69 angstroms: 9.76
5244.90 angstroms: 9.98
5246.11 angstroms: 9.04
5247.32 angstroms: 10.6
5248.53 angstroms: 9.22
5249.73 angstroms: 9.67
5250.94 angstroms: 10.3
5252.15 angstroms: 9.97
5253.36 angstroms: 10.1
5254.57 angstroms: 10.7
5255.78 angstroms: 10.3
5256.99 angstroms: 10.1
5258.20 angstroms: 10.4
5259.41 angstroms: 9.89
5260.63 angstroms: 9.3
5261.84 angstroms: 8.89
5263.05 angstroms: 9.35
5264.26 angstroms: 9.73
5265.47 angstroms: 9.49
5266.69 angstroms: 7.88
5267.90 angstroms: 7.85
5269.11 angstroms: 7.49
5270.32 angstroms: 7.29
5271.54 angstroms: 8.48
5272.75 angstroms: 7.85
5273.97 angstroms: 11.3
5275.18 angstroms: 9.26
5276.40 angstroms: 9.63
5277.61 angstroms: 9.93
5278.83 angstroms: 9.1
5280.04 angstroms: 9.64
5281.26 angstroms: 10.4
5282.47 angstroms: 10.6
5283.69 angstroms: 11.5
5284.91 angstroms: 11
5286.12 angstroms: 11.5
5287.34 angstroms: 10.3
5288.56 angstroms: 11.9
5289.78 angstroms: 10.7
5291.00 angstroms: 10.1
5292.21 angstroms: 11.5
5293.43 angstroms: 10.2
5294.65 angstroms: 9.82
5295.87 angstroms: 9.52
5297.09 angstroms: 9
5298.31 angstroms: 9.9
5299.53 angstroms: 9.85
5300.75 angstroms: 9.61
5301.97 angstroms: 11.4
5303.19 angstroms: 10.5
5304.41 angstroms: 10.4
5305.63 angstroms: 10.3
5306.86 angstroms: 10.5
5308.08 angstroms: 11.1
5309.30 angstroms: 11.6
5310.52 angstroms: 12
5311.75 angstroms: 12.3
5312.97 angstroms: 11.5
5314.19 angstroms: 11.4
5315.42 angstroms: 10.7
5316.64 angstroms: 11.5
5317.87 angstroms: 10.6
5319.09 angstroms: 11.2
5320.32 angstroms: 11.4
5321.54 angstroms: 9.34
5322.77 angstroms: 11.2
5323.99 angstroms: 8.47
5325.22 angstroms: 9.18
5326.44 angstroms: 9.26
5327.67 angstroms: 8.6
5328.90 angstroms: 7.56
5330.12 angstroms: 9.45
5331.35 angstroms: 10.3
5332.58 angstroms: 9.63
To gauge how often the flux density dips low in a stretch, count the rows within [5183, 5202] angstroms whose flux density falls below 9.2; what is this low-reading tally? 11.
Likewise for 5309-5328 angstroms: 3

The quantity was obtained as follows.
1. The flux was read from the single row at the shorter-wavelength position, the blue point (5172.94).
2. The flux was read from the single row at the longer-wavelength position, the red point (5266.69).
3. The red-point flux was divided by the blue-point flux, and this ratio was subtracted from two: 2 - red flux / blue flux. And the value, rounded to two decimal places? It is 0.54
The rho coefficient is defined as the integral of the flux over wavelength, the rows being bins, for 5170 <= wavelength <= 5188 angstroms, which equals 132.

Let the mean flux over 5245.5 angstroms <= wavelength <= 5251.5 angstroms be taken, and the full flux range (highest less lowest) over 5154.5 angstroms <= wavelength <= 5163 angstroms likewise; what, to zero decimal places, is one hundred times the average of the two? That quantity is 542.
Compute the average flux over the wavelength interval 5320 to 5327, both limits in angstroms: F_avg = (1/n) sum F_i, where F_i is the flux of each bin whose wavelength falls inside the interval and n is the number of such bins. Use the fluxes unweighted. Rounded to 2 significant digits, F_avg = 9.8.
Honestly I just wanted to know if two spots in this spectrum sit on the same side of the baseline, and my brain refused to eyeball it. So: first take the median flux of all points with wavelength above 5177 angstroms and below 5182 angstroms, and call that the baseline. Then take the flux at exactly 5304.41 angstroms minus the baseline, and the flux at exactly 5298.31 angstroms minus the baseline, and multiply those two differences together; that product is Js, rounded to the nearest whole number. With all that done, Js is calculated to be 4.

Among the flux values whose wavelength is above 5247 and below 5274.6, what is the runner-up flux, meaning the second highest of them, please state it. 10.7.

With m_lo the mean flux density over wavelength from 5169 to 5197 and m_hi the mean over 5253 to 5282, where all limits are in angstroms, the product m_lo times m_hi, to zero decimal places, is 73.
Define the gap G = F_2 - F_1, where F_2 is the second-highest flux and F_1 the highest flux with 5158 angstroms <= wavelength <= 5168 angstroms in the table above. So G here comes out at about -0.36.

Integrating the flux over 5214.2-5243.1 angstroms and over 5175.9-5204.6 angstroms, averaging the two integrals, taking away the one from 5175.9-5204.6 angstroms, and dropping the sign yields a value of 14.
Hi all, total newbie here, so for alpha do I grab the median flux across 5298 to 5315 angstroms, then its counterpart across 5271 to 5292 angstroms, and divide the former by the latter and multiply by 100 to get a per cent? 105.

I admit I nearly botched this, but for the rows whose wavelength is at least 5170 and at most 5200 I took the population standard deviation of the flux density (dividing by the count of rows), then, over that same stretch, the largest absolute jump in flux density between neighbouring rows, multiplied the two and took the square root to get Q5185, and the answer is 1.66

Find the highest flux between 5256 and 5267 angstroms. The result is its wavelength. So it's 5258.20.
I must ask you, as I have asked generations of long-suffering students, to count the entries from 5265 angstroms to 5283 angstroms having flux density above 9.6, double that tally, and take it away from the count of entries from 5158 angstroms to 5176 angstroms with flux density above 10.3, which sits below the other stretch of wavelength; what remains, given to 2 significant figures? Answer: -12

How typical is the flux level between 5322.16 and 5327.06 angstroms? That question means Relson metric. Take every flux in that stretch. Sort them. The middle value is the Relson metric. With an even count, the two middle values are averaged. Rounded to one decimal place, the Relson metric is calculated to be 9.2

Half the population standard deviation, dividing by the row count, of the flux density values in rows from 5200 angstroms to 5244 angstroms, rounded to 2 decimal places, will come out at 0.43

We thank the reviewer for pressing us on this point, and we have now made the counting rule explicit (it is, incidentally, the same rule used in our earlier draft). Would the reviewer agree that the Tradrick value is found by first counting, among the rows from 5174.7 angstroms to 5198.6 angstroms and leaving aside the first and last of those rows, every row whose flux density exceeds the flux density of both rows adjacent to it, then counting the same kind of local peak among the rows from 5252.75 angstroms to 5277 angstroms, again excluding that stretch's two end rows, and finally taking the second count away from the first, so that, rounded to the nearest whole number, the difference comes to 1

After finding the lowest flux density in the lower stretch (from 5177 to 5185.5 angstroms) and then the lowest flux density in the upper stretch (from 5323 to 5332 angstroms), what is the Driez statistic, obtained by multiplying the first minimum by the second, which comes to 52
